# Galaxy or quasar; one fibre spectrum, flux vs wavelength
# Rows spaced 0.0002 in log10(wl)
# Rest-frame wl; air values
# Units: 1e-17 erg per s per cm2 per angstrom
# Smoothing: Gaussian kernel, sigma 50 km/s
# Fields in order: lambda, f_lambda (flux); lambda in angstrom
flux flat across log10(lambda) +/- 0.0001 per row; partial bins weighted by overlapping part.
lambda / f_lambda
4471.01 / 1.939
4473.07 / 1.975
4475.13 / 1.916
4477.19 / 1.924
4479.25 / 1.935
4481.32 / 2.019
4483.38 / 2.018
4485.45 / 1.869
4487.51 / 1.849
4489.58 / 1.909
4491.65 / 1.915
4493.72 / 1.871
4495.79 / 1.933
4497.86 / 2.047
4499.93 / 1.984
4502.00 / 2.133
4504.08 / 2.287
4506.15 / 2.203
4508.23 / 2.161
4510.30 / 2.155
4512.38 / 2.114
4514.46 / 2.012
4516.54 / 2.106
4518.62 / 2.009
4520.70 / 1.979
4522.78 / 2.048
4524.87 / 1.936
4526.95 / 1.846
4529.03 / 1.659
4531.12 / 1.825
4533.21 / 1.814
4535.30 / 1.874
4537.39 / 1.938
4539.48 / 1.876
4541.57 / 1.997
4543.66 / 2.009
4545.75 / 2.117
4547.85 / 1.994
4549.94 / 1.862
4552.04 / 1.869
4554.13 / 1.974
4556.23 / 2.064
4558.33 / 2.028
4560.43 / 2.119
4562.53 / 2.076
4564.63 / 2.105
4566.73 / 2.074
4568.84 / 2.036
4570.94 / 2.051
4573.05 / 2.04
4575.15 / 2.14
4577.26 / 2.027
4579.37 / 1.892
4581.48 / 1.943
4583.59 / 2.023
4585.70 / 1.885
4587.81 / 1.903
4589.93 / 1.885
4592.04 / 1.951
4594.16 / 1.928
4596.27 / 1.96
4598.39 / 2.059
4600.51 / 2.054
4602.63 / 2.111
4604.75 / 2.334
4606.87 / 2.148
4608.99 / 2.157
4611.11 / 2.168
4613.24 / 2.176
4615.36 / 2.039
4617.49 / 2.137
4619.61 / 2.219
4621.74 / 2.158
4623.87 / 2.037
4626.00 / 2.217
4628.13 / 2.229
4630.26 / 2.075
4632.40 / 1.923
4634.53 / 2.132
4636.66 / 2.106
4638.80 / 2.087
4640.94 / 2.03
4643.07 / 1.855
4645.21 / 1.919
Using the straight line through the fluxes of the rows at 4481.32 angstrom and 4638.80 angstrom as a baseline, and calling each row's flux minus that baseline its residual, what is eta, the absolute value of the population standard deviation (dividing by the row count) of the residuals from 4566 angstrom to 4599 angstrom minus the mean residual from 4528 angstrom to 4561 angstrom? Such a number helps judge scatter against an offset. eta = 0.19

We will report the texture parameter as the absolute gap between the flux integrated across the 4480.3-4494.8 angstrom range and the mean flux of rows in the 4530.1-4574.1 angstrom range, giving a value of 26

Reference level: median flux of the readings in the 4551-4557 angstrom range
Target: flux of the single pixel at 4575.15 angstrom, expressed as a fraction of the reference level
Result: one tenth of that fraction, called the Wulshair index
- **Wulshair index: 0.108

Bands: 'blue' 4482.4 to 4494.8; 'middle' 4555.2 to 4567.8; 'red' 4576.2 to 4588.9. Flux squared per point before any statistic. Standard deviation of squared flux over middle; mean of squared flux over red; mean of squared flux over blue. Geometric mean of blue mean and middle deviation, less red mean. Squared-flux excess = -3.1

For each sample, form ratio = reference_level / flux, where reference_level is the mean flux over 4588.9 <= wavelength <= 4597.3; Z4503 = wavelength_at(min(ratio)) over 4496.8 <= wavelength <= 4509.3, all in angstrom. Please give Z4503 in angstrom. 4504.08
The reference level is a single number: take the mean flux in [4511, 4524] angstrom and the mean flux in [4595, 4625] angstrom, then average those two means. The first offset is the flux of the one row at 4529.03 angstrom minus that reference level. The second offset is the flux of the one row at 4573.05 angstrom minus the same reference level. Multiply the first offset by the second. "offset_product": 0.019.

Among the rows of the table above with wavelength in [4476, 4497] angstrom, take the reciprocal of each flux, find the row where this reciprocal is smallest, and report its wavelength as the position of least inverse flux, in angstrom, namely 4481.32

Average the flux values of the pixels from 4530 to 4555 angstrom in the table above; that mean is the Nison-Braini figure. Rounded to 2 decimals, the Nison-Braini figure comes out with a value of 1.93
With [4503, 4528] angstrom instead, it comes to 2.07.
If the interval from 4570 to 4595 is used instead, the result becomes 1.97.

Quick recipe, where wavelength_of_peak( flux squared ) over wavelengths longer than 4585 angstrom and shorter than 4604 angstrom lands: 4602.63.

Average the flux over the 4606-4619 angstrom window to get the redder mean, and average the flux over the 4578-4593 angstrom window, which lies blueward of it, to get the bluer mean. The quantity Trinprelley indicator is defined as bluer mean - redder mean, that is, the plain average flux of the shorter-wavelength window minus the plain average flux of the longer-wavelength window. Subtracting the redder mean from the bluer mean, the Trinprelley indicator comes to -0.21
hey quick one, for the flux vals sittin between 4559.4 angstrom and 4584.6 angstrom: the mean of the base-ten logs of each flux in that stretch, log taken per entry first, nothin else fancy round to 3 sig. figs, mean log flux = 0.310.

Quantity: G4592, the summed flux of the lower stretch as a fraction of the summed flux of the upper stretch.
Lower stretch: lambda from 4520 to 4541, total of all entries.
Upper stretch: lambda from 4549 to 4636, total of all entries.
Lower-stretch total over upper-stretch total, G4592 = 0.22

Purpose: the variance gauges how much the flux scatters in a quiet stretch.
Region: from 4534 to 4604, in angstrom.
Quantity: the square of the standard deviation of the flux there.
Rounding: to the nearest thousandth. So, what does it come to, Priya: 0.007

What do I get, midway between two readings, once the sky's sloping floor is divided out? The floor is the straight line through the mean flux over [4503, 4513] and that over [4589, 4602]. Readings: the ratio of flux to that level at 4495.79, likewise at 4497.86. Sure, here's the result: 0.90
